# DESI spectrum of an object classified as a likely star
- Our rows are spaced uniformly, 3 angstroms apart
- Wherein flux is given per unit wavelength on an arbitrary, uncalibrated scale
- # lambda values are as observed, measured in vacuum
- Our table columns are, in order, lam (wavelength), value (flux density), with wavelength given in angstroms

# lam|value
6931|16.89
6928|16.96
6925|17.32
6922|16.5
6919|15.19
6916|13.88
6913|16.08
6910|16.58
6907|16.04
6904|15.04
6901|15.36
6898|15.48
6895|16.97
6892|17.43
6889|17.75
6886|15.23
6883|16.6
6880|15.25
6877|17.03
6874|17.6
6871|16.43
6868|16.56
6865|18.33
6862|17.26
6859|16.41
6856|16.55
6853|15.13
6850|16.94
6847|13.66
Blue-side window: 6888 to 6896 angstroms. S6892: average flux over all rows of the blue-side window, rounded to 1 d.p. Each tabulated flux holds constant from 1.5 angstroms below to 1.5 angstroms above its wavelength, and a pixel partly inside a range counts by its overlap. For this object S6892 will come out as 17.4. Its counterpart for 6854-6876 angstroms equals 17.0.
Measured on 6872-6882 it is 16.6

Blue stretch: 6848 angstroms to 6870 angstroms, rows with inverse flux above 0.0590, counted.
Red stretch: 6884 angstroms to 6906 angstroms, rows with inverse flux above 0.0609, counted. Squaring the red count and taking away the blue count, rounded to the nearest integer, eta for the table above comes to 11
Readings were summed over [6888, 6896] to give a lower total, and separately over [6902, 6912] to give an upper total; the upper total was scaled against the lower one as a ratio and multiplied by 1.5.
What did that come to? 1.37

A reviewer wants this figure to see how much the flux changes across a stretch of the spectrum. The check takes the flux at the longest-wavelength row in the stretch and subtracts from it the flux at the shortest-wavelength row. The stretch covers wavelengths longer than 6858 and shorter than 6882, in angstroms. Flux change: -1.2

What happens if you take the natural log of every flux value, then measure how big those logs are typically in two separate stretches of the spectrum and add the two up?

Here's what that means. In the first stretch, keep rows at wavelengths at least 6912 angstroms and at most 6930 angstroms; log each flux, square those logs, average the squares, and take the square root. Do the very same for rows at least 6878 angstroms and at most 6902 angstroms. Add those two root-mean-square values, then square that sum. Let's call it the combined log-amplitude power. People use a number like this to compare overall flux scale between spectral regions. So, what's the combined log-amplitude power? 30.9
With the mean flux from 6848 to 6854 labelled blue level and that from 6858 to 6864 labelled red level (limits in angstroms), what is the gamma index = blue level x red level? 270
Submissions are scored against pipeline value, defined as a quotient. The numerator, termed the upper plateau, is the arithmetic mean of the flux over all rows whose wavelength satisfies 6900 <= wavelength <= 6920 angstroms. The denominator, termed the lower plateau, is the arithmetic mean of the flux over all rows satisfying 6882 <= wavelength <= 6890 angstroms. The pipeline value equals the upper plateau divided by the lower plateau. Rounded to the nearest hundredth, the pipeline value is 0.94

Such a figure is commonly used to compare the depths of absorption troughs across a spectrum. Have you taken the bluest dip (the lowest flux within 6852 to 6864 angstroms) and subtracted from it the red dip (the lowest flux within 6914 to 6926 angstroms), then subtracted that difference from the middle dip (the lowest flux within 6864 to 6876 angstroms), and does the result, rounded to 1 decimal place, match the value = 15.2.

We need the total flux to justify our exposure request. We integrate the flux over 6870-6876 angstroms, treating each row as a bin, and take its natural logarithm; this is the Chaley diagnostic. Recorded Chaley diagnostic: 4.63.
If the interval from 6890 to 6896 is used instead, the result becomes 4.64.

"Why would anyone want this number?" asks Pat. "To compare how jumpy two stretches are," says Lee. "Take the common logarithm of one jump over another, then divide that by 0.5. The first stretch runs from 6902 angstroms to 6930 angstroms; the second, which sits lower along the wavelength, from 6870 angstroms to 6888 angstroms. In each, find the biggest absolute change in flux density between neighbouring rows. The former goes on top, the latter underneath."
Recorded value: 0.18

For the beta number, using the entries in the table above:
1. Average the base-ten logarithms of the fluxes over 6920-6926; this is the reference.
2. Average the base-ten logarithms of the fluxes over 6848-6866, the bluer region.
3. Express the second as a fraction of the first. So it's 1.00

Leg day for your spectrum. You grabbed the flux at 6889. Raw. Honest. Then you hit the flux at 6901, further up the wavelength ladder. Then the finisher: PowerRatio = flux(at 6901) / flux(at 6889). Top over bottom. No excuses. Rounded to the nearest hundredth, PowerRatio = 0.87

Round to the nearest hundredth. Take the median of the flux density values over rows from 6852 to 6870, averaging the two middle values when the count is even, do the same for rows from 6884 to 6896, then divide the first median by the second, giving 0.96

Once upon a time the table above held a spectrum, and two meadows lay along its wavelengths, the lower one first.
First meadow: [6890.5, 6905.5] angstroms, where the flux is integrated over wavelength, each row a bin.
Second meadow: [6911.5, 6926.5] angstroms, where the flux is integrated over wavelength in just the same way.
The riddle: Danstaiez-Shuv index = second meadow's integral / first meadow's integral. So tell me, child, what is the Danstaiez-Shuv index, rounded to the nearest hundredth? 0.98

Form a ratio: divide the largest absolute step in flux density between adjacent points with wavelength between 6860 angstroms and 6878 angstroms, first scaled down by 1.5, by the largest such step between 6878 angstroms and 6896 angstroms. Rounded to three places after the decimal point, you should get 0.468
